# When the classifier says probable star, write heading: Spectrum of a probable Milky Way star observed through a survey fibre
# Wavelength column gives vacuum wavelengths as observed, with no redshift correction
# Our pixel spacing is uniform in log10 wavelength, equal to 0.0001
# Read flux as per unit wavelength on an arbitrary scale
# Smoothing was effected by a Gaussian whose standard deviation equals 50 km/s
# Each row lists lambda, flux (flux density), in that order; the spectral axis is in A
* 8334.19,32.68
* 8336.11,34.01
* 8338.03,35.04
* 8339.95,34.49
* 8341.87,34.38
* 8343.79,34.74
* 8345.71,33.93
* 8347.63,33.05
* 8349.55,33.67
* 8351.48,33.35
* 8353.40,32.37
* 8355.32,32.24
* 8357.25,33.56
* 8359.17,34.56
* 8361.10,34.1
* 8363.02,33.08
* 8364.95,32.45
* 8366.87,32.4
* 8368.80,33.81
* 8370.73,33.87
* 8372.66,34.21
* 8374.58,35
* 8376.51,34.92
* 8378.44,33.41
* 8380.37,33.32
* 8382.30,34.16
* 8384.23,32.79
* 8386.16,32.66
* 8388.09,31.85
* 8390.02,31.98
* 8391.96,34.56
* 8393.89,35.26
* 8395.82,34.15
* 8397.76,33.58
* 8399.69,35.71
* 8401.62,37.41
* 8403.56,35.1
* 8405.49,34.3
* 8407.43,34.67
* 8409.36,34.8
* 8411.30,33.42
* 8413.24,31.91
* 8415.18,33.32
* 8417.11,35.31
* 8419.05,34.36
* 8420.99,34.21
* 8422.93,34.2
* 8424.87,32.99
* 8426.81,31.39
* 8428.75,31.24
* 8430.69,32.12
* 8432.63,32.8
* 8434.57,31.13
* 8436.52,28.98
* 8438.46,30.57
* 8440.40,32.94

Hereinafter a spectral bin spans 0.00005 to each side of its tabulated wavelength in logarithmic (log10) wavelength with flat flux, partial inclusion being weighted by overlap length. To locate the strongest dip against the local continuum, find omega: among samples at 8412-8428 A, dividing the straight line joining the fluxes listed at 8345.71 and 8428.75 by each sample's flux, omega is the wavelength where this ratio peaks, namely 8426.81 A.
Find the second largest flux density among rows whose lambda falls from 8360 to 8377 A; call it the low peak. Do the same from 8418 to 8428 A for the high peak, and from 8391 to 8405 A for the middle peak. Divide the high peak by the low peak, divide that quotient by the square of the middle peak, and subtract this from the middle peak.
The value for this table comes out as 35.7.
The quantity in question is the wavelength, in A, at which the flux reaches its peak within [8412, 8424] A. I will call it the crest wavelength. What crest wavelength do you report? 8417.11 A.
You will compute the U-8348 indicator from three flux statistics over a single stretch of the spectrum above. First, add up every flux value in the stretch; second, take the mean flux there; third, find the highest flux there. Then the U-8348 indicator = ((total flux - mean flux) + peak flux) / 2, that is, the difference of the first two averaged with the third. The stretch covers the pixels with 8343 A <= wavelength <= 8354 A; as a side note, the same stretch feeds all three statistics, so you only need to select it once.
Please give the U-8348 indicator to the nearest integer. 101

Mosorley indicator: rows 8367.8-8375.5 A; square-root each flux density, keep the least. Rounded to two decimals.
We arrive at 5.81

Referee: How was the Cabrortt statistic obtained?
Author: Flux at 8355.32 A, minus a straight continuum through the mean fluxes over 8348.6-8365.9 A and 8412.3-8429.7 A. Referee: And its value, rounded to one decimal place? -1.0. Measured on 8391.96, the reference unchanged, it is 1.3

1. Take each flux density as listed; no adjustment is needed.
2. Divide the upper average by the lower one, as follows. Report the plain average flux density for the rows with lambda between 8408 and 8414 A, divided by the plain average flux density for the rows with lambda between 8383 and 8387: 1.02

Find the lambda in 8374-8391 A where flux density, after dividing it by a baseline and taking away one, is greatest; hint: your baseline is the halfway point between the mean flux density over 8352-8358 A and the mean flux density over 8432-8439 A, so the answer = 8374.58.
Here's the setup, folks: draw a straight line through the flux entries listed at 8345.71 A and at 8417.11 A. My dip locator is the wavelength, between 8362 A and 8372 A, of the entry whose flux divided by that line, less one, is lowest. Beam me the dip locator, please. 8366.87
